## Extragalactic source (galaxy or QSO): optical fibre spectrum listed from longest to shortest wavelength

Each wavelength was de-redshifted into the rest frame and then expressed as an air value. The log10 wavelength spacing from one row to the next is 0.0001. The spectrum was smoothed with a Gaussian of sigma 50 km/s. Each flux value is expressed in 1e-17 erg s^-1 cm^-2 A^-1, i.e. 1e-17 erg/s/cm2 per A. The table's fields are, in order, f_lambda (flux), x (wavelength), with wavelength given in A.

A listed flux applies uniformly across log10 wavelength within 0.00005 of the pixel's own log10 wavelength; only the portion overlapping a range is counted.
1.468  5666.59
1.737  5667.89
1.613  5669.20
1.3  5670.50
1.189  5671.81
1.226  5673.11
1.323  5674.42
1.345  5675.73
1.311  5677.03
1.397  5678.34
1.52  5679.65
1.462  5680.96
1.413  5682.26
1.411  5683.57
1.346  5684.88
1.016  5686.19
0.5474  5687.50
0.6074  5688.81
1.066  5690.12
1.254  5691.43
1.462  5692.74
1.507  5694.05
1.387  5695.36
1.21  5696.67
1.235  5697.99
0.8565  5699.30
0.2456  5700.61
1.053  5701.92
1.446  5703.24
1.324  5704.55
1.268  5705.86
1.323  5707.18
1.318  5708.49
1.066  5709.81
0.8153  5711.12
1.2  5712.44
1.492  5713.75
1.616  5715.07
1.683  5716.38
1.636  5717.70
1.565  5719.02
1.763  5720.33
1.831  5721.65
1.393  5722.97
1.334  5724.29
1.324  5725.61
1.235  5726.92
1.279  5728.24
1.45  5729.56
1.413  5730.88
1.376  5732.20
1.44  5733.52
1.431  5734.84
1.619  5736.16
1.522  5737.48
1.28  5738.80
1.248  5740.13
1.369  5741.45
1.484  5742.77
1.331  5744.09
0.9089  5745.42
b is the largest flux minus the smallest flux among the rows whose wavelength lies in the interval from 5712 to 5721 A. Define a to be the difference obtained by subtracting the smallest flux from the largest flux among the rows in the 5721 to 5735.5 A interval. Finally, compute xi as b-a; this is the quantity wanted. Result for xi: 0.0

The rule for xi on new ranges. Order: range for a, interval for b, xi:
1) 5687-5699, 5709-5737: 0.1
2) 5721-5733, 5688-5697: 0.3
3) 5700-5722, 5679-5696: -0.6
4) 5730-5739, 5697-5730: 1.2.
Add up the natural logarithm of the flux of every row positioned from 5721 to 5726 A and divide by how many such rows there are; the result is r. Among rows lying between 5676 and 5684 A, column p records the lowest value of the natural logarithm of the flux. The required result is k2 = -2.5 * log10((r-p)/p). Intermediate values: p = 0.271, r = 0.38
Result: 1.0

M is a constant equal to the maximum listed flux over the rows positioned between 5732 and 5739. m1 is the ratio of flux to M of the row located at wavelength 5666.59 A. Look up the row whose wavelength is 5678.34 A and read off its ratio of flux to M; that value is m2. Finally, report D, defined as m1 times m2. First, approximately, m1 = 0.91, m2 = 0.86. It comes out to 0.78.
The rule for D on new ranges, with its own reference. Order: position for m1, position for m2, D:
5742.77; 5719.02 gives 0.89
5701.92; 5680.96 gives 0.59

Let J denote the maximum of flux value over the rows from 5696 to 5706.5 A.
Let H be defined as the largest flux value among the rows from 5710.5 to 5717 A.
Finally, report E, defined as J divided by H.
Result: 0.86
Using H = 1.683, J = 1.446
